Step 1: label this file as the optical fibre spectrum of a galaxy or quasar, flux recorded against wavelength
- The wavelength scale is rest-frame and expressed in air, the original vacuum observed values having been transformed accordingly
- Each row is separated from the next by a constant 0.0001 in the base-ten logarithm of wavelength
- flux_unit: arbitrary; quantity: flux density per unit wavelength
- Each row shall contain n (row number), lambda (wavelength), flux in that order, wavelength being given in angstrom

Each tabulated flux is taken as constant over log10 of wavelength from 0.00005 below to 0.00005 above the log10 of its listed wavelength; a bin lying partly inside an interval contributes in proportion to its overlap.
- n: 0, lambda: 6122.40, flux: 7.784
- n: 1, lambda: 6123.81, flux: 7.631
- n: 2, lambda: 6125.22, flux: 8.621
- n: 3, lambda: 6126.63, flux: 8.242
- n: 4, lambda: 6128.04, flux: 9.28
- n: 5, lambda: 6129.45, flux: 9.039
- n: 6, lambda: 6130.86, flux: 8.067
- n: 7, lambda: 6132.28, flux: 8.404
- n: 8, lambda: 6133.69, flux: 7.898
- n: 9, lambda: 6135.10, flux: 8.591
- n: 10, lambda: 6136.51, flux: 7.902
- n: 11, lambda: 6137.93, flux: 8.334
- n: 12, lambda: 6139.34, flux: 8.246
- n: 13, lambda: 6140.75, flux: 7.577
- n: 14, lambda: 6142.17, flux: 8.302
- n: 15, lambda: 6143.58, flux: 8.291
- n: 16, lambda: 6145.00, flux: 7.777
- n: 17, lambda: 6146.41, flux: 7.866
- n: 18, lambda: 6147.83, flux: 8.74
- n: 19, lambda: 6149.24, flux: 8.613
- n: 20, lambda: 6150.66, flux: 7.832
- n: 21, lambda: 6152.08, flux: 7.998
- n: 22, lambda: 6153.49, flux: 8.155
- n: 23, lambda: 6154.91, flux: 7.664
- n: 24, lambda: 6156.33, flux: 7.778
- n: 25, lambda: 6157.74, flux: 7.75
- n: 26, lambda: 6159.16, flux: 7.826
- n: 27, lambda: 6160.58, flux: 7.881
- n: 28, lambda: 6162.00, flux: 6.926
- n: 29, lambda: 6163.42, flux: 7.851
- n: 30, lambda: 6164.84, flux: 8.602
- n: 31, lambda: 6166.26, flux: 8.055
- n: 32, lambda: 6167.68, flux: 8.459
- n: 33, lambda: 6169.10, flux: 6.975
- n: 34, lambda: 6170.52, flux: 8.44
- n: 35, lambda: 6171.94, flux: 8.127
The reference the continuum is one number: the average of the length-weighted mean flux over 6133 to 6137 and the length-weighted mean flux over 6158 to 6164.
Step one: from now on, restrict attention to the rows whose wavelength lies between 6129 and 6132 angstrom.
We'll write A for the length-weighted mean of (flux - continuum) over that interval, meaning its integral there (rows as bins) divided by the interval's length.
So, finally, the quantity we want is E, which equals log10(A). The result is -0.2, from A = 0.6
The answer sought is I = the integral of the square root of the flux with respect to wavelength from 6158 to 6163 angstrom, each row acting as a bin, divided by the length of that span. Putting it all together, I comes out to 2.75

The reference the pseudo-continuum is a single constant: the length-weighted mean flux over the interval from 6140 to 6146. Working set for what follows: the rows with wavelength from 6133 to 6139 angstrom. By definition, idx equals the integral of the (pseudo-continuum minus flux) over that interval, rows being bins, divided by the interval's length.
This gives -0.20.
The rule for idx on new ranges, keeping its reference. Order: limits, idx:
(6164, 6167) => -0.32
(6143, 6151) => -0.22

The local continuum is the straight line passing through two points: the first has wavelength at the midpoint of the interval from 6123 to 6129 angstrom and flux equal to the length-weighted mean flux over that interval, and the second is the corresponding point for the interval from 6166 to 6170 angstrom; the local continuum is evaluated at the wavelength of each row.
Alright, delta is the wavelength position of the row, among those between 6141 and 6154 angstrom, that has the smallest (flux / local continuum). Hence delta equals 6145.00 angstrom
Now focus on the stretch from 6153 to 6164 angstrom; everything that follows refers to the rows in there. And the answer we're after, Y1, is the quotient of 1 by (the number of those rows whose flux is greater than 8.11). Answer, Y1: 1.00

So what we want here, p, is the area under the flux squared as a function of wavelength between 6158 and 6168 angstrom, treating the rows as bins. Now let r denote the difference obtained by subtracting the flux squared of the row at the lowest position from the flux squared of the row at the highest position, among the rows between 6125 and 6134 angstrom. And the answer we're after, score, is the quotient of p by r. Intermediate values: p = 628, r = -11.9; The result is -53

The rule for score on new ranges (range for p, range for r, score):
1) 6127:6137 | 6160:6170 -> -53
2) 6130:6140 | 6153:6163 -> -36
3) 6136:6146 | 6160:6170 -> -48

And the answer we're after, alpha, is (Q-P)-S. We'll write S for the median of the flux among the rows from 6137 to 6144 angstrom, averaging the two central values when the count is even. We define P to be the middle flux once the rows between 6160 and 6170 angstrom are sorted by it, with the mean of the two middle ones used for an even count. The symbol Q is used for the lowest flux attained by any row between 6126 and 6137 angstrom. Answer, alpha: -8.3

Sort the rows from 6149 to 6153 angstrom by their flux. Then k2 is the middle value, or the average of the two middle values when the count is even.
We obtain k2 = 8.0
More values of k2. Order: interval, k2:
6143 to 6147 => 7.9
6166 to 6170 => 8.1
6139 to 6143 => 8.2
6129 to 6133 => 8.4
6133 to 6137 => 7.9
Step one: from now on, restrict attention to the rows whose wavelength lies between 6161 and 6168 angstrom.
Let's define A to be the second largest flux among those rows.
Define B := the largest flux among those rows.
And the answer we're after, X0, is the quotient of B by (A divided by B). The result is 8.7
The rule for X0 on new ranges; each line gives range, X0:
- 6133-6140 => 8.9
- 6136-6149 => 9.2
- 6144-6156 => 8.9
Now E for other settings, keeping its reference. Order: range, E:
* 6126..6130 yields 0.0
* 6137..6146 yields -0.7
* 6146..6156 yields -0.6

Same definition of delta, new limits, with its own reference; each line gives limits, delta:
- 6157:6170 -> 6162.00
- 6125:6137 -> 6133.69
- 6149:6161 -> 6154.91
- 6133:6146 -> 6140.75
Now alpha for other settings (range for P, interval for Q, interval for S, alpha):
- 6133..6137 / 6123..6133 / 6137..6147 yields -8.5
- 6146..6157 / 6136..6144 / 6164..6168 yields -8.8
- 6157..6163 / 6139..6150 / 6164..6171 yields -8.7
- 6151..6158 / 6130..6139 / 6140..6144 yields -8.2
